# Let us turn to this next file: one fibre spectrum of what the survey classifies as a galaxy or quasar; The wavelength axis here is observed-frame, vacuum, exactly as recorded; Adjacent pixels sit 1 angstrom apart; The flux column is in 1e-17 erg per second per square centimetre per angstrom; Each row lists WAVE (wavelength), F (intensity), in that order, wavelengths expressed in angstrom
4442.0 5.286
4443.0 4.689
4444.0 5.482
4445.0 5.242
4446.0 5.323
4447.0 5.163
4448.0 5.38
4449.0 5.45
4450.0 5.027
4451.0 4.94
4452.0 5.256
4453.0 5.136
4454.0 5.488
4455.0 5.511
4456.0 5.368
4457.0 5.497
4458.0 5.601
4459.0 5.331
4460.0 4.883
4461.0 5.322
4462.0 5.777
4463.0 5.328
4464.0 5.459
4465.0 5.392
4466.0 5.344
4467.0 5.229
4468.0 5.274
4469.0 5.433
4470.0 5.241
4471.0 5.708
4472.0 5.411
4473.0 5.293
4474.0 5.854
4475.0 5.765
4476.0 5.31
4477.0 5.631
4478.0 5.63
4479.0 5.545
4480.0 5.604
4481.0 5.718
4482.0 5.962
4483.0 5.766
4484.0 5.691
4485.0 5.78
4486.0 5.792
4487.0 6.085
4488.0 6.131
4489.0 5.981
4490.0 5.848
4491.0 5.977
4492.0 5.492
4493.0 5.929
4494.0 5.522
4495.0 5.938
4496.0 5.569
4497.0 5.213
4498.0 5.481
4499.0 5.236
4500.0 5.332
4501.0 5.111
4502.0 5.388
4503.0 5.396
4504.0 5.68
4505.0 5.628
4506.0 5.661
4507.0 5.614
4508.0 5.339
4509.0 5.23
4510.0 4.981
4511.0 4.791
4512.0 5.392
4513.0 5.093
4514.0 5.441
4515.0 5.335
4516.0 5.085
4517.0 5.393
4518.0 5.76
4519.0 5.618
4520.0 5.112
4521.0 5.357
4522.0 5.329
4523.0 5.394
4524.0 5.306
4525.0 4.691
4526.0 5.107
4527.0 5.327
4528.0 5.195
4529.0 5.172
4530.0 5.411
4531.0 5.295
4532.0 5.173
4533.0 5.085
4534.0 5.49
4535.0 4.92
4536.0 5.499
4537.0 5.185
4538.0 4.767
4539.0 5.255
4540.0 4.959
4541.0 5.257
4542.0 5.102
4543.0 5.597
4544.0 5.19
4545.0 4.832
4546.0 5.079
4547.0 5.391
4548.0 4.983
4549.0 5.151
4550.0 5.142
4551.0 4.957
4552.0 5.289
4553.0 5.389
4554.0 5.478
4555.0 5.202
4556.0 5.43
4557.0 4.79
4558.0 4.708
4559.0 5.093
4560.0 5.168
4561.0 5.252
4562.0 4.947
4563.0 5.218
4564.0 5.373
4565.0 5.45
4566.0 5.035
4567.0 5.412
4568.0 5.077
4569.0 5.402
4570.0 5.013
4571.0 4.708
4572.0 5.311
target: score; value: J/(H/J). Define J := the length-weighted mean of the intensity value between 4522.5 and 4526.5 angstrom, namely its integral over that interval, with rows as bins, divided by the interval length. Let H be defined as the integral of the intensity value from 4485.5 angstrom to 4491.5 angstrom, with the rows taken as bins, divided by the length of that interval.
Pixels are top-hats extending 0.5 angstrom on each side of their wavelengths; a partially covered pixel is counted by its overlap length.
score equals 4.4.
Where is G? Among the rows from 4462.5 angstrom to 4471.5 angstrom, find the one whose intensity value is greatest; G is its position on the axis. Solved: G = 4471.0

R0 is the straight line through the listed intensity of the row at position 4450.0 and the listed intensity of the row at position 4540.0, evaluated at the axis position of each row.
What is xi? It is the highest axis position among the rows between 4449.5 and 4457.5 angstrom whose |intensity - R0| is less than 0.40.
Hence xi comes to 4456.0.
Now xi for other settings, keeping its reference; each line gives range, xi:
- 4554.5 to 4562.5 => 4562.0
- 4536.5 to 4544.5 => 4544.0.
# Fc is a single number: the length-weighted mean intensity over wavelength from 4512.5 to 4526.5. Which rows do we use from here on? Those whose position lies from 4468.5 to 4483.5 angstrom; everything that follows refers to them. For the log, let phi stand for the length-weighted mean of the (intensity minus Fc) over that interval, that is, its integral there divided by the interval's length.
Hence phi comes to 0.30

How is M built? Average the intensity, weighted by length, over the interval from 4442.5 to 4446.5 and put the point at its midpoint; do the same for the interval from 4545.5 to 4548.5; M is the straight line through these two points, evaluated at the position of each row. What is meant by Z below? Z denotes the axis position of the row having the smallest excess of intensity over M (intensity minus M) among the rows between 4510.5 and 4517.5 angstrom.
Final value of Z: 4511.0 angstrom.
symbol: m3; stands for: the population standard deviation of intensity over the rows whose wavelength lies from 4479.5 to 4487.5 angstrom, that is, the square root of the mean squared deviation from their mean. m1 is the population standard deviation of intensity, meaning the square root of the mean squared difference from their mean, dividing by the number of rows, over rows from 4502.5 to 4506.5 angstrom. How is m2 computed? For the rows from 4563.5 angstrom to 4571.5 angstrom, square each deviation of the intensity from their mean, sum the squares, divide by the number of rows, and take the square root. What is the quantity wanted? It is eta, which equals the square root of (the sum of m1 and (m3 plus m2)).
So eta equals 0.71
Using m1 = 0.11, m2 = 0.249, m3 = 0.14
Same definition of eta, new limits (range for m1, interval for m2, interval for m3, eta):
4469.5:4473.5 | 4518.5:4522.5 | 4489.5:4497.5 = 0.79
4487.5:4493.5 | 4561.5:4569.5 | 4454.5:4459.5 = 0.69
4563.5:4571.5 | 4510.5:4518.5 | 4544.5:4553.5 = 0.84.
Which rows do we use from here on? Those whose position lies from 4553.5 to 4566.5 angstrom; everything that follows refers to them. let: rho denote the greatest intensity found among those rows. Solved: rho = 5.478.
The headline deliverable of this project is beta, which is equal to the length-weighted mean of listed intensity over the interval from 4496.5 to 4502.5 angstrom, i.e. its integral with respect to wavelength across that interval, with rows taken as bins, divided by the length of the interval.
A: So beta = 5.29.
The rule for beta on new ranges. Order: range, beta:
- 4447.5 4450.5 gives 5.29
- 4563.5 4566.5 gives 5.29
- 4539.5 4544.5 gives 5.22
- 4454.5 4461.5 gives 5.36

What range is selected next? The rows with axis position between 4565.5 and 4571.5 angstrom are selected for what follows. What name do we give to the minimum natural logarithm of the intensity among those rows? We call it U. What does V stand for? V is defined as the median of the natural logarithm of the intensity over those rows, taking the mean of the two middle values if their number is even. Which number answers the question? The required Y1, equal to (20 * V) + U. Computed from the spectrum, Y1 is 34.0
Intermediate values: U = 1.549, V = 1.62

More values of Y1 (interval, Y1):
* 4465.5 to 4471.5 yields 35.0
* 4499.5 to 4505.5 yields 35.3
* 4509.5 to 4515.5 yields 34.6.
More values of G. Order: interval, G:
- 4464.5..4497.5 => 4488.0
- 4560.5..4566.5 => 4565.0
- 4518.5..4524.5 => 4519.0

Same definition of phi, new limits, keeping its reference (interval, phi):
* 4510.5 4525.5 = -0.01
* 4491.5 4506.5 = 0.22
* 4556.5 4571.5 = -0.18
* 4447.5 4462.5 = 0.04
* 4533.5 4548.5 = -0.12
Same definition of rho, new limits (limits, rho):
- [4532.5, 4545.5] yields 5.597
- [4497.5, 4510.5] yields 5.68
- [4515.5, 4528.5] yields 5.76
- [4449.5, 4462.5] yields 5.777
